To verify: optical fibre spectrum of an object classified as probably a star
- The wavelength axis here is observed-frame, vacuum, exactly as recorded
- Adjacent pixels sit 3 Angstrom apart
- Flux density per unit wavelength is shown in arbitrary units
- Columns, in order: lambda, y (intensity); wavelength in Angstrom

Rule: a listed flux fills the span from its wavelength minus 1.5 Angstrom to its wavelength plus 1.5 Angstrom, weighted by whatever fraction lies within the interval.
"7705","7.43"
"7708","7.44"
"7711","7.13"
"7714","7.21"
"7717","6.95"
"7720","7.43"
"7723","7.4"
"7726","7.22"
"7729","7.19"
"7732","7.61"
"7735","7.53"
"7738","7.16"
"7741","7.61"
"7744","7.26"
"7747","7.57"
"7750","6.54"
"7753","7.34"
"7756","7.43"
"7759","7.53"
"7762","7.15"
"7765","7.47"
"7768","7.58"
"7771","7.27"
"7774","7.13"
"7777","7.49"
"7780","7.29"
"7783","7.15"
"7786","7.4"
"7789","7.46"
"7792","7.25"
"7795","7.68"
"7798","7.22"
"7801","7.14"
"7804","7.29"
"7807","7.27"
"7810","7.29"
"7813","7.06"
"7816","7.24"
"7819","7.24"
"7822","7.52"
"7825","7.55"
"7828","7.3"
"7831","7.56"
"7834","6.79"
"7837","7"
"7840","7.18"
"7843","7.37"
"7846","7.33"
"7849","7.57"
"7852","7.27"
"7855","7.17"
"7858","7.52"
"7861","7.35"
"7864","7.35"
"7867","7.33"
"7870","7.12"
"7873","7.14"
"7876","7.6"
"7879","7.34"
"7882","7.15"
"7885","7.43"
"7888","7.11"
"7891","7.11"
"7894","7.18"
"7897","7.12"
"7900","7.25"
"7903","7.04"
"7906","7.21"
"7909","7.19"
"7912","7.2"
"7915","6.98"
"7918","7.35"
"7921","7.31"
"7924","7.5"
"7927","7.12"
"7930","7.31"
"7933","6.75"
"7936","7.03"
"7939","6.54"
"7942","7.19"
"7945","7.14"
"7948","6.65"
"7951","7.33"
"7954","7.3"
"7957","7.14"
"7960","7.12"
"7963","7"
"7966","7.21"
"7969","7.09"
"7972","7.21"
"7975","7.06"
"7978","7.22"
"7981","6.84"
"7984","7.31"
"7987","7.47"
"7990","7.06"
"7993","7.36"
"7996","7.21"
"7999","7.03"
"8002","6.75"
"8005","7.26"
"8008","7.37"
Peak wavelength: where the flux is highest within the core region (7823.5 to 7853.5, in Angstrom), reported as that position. 7849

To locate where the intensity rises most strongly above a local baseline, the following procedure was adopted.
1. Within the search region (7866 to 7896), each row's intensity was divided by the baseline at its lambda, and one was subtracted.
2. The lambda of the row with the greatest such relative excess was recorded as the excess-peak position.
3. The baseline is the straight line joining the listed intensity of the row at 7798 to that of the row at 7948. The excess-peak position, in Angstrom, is 7876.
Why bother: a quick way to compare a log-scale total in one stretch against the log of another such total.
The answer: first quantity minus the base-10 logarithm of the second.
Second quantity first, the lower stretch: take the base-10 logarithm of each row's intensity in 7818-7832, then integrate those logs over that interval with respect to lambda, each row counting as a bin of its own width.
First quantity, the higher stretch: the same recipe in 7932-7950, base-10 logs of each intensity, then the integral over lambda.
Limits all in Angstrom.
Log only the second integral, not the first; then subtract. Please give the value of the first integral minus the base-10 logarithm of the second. 14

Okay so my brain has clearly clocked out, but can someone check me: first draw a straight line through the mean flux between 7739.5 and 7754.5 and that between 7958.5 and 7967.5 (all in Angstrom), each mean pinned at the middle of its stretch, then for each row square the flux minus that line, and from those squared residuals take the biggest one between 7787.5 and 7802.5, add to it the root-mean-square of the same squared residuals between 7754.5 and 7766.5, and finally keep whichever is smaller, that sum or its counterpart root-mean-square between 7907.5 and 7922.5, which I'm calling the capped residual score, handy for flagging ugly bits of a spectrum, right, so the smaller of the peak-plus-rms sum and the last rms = 0.03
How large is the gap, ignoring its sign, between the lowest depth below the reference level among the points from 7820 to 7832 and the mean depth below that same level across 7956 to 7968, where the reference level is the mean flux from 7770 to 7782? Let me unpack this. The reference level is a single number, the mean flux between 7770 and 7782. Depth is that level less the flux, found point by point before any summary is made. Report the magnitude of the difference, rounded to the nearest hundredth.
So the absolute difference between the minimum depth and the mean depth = 0.44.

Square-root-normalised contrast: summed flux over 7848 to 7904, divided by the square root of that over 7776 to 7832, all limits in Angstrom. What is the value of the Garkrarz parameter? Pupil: 11.7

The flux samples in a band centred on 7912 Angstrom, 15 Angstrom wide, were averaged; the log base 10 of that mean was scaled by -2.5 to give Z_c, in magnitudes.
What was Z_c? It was -2.14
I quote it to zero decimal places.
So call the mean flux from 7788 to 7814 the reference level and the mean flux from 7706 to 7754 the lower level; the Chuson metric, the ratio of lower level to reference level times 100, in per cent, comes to 100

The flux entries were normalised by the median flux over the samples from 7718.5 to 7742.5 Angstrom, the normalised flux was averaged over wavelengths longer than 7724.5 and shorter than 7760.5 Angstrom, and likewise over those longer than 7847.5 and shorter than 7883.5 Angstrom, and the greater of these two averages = 0.989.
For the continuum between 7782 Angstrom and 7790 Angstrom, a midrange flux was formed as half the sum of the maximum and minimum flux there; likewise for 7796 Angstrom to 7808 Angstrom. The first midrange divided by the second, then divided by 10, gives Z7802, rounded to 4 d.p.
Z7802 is 0.1012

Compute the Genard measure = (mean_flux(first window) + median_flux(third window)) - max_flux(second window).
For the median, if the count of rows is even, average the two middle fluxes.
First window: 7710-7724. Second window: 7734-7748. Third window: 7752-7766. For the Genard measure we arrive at 7.04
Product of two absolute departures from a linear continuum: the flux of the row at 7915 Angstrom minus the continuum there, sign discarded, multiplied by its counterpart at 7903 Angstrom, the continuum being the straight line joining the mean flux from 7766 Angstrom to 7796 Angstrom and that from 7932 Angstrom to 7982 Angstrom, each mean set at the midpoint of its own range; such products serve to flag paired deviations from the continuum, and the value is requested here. 0.016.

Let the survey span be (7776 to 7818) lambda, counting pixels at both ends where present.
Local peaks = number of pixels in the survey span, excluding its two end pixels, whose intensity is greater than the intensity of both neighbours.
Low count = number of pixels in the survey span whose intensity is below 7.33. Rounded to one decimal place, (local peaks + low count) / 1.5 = 9.3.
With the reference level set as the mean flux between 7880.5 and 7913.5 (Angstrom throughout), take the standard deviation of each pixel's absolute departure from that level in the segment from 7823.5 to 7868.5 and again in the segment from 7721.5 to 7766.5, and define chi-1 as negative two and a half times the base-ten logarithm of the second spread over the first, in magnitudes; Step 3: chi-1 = -0.37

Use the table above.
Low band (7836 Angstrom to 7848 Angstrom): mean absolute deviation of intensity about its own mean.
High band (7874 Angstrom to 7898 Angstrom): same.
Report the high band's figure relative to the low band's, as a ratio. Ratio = 1.2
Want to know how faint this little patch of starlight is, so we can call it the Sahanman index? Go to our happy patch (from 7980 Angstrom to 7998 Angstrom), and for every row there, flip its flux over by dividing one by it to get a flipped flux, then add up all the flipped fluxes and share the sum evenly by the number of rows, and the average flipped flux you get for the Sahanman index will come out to 0.139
